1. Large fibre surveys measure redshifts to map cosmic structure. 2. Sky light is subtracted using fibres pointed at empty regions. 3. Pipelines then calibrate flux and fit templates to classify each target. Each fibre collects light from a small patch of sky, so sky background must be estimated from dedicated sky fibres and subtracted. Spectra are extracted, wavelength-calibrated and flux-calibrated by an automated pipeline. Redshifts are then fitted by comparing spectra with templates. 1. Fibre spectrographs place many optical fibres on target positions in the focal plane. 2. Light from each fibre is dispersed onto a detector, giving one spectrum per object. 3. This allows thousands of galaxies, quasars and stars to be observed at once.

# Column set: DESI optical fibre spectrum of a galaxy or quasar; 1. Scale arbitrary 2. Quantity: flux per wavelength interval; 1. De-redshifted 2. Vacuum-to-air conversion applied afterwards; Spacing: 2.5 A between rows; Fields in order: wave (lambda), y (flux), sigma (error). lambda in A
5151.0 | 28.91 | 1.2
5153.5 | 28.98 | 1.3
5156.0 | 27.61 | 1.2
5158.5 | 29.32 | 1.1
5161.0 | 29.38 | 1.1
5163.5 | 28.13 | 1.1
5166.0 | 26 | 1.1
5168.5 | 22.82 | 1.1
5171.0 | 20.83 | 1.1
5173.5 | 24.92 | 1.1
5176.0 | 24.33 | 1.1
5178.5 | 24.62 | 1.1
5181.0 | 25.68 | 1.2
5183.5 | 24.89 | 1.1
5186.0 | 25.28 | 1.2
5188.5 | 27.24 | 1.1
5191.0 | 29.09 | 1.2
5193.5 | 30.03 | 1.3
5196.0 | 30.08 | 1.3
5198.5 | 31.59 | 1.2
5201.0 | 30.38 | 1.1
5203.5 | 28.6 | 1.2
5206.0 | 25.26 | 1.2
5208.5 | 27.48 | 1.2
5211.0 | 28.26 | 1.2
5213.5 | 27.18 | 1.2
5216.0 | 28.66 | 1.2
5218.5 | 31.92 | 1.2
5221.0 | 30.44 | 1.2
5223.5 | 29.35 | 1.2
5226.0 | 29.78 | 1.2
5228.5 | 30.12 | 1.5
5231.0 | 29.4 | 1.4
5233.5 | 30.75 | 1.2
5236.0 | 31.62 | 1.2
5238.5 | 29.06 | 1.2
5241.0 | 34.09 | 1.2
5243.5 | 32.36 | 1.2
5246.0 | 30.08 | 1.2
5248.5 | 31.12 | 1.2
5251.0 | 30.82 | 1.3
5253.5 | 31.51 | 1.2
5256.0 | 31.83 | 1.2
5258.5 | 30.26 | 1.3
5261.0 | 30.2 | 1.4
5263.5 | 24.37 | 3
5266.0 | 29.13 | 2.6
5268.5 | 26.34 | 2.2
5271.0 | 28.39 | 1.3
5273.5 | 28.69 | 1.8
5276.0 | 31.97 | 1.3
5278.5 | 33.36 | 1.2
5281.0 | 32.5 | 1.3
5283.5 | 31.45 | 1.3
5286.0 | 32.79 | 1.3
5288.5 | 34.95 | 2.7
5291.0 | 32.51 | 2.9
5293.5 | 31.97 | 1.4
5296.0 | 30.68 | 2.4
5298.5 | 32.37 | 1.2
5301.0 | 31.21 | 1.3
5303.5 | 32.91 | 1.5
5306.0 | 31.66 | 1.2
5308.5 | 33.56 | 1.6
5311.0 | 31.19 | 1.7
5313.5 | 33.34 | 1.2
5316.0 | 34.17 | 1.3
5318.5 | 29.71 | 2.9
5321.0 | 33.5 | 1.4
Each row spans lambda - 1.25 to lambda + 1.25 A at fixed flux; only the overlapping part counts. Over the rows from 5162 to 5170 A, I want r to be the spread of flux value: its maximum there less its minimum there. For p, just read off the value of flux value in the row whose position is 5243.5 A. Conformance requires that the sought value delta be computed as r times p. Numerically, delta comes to 172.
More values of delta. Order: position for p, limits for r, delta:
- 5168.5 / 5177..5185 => 24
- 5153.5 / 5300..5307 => 49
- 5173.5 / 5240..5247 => 100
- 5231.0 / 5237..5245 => 148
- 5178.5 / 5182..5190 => 58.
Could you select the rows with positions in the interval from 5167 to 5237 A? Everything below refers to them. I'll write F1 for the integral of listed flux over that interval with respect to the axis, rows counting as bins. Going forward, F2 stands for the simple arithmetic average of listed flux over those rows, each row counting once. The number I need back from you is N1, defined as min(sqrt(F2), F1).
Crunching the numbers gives 5.28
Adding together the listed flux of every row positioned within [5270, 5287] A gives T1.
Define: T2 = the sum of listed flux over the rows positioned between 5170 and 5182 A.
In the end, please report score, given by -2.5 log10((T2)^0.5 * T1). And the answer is -8.5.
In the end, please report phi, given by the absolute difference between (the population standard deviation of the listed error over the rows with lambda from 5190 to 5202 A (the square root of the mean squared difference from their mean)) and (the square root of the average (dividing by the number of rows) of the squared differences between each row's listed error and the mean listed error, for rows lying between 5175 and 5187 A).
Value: 0.0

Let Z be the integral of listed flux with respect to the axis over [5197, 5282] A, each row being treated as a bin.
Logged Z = 2542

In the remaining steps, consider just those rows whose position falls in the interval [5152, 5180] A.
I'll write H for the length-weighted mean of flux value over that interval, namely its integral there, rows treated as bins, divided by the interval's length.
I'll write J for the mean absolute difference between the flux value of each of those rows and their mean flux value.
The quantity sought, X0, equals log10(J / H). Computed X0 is -1.04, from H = 26.1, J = 2.4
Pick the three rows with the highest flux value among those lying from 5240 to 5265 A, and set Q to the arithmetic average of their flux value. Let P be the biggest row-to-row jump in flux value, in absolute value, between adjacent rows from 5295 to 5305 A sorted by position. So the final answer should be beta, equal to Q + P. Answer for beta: 34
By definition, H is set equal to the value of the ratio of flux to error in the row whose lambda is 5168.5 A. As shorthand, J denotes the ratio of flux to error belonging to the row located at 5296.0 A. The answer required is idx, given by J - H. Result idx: -8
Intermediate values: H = 21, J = 13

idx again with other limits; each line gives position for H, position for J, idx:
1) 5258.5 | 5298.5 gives 4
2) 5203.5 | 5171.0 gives -5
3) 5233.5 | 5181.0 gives -4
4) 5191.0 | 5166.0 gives -1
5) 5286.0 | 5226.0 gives 0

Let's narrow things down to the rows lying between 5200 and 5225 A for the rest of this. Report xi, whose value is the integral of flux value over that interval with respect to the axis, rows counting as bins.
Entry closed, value 719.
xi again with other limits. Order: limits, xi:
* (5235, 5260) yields 782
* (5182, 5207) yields 706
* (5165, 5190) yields 617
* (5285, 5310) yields 811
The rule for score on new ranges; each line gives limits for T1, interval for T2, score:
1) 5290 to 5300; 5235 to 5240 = -7.5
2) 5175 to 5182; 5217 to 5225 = -7.1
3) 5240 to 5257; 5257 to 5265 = -8.3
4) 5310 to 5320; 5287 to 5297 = -7.9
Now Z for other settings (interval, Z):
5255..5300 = 1384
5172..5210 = 1036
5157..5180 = 589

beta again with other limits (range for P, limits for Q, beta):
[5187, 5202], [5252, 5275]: 33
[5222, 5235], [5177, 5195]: 30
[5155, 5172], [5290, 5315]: 36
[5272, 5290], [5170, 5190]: 29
